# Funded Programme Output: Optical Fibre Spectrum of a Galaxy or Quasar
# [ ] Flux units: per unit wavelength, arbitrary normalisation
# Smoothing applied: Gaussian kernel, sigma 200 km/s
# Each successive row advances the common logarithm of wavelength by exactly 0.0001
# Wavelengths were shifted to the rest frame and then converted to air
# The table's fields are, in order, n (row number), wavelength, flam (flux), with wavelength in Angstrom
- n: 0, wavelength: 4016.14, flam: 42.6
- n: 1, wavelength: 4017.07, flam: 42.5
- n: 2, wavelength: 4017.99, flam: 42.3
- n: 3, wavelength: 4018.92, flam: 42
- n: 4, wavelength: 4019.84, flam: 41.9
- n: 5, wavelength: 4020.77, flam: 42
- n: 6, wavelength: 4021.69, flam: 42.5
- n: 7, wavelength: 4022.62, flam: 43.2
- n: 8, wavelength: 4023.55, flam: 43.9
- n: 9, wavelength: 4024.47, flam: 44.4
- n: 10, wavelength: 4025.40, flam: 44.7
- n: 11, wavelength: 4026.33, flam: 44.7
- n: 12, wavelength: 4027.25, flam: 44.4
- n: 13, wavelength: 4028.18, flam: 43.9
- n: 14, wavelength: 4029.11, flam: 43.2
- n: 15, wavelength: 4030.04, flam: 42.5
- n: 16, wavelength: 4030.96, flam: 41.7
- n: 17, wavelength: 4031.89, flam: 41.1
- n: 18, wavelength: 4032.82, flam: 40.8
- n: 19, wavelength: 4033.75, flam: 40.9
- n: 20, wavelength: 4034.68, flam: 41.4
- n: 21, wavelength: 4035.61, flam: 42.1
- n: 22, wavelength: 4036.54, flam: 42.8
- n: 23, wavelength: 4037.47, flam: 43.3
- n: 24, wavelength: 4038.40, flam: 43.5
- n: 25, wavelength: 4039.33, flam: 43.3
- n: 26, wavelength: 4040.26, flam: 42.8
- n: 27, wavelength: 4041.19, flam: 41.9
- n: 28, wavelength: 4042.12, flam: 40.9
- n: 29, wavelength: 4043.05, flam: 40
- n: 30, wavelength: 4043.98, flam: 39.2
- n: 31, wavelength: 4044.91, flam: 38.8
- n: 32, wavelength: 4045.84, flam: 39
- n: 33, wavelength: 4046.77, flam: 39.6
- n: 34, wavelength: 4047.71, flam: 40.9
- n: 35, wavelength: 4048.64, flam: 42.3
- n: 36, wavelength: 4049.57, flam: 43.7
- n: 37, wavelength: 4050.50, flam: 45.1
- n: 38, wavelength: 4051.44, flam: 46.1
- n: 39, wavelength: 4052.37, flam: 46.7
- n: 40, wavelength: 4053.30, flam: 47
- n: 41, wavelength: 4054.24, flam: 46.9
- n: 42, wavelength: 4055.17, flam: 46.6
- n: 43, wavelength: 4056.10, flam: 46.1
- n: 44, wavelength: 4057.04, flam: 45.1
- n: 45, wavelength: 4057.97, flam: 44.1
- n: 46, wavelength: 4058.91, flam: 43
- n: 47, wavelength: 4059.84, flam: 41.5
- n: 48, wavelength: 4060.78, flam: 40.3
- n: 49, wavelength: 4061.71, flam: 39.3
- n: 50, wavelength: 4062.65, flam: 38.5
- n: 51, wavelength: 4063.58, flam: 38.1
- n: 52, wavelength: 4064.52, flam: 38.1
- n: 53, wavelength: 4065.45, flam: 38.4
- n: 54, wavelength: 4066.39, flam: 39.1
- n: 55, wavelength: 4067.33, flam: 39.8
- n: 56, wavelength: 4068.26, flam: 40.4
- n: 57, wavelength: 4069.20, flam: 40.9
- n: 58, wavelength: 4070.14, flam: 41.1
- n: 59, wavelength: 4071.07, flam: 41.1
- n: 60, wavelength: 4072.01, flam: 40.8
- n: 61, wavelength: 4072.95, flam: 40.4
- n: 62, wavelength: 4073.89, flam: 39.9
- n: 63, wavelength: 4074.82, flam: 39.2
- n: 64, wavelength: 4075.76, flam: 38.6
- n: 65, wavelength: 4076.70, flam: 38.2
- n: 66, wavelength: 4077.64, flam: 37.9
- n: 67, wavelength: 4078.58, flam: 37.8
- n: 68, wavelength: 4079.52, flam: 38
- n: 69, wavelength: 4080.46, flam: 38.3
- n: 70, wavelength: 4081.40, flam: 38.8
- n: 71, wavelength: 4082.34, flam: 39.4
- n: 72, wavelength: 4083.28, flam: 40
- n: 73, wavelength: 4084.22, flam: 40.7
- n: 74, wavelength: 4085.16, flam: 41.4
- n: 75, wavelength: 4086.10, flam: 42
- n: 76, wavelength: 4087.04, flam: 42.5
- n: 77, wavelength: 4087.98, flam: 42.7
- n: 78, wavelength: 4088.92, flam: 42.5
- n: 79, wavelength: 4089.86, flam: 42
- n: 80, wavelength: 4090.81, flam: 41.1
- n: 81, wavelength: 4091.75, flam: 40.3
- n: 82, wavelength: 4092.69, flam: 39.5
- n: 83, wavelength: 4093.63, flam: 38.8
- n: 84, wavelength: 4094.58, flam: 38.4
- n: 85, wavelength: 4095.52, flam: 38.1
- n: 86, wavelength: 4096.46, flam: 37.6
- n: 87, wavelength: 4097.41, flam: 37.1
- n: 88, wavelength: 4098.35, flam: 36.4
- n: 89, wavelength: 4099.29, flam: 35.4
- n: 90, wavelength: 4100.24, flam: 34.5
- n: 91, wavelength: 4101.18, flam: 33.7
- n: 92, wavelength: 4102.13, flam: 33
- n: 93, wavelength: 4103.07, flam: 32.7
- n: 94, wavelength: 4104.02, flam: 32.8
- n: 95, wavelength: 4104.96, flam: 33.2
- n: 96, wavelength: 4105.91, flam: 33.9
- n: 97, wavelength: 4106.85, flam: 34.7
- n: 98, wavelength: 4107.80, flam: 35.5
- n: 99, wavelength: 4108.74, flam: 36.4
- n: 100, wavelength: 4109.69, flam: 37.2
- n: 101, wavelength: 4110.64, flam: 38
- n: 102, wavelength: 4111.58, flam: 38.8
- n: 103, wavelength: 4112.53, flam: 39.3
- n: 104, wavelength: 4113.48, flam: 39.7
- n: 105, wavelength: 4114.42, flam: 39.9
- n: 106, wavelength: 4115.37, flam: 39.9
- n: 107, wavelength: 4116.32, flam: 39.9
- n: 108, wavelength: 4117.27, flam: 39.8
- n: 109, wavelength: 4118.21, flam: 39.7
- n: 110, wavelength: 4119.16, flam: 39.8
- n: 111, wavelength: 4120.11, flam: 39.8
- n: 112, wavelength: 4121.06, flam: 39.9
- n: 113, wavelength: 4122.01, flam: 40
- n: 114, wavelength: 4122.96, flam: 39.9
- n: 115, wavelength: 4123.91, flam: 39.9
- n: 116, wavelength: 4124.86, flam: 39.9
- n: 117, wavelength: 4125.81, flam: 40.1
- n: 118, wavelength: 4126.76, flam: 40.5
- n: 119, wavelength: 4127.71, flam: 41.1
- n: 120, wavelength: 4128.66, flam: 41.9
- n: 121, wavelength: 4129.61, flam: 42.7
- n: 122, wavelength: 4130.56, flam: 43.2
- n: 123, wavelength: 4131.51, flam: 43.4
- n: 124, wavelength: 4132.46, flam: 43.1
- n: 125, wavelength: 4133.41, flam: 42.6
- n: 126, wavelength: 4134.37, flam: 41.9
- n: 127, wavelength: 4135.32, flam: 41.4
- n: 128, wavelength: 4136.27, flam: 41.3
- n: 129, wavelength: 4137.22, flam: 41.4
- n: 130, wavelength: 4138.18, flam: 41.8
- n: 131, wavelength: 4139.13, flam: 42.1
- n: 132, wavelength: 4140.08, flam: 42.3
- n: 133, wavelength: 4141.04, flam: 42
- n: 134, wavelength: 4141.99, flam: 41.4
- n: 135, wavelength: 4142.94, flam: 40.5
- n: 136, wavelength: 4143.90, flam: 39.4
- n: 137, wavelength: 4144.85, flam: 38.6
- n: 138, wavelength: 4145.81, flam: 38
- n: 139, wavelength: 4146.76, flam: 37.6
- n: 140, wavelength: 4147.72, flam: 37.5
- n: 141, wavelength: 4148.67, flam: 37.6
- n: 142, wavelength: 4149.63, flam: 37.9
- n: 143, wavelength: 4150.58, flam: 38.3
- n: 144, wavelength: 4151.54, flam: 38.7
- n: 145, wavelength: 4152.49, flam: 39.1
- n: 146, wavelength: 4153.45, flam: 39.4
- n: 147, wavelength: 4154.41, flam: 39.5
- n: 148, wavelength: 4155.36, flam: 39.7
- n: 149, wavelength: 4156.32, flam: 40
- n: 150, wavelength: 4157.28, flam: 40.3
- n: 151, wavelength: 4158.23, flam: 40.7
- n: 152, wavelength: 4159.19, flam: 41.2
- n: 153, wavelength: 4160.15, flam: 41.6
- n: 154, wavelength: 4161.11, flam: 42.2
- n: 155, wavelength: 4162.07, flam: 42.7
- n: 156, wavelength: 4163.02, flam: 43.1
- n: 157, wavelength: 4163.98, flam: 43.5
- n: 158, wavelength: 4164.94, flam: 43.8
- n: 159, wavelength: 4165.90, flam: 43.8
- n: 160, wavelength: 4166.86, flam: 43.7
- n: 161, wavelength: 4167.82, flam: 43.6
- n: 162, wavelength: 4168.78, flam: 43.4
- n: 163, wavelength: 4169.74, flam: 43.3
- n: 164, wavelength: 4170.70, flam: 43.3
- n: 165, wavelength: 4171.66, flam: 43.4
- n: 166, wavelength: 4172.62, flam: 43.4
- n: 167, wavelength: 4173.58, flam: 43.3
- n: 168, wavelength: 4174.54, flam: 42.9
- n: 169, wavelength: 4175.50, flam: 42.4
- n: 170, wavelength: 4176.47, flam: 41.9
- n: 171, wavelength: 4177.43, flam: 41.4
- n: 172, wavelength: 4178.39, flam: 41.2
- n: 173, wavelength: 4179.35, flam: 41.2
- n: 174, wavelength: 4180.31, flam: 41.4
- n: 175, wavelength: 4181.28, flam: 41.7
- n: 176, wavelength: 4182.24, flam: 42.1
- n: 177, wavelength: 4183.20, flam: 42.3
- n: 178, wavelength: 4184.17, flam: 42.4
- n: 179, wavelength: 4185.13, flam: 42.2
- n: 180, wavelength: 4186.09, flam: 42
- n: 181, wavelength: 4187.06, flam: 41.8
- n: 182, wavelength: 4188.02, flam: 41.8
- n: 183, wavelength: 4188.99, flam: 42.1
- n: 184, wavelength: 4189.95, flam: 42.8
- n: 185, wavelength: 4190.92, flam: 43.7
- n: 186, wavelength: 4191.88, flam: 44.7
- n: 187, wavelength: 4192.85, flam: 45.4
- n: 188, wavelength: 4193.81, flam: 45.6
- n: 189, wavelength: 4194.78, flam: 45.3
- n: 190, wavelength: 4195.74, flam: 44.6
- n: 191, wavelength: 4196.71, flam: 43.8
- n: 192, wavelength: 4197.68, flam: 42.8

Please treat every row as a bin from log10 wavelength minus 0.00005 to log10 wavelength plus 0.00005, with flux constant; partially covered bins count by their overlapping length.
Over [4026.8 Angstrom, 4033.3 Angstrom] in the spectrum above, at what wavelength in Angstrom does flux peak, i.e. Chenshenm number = 4027.25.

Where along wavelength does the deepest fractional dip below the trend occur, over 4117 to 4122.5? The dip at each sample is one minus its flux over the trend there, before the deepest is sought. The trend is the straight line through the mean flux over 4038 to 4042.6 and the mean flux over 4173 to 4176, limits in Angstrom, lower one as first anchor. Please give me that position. 4118.21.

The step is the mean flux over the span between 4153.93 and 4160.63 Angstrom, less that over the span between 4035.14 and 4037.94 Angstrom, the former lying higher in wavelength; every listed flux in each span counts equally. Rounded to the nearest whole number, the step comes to -2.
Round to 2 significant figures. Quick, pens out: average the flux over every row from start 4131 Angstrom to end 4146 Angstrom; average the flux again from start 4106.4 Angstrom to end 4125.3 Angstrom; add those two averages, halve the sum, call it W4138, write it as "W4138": 40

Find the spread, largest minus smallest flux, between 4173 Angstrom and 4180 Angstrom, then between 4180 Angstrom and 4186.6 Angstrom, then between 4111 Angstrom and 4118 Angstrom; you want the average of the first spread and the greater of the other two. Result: 1.6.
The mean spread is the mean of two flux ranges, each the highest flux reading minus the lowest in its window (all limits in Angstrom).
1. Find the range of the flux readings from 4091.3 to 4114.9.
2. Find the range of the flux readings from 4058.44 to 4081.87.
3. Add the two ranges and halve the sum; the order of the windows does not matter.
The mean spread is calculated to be 6.4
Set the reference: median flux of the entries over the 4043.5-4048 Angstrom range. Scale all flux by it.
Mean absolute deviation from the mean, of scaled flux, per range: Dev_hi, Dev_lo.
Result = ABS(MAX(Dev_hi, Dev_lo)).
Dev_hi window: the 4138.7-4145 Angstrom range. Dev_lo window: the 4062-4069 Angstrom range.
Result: 0.031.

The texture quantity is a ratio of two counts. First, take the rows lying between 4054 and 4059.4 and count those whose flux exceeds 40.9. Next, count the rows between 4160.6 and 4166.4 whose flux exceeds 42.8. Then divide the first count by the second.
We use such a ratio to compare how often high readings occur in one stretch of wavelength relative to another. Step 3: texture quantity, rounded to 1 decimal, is 1.5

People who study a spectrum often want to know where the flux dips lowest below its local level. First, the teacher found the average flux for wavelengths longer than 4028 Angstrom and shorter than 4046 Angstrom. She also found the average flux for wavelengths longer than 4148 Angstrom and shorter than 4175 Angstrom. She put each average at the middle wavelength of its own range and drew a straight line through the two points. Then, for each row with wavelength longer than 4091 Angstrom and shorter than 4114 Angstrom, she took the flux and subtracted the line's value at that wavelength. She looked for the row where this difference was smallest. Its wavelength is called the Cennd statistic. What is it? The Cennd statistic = 4103.07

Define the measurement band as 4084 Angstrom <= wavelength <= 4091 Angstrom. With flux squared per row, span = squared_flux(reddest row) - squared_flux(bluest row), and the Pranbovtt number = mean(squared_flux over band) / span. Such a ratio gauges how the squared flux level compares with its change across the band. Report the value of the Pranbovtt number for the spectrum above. 54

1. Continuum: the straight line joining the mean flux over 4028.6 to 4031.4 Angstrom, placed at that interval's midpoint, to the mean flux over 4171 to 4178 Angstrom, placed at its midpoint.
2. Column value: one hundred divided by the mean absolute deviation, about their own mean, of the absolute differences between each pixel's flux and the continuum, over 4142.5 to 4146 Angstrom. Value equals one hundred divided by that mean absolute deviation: 121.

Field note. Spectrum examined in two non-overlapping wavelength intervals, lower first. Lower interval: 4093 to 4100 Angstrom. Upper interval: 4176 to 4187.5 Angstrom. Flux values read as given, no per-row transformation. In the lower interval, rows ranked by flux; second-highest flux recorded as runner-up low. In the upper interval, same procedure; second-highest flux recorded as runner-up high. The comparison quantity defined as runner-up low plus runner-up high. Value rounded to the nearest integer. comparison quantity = 81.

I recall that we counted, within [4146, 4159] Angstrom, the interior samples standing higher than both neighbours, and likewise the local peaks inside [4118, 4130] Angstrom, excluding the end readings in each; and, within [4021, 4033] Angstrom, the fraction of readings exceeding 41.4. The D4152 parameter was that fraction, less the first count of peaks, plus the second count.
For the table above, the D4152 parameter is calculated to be 1.8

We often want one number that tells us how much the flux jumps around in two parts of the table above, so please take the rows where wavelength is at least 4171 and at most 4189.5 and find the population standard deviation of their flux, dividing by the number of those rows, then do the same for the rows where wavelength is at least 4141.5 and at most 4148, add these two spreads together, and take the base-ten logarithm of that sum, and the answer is 0.31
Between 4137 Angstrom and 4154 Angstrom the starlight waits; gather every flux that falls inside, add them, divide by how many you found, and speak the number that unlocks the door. 39.6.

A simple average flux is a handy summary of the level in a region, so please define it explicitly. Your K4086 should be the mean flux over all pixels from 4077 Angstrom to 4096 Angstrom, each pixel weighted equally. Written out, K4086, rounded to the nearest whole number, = 40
